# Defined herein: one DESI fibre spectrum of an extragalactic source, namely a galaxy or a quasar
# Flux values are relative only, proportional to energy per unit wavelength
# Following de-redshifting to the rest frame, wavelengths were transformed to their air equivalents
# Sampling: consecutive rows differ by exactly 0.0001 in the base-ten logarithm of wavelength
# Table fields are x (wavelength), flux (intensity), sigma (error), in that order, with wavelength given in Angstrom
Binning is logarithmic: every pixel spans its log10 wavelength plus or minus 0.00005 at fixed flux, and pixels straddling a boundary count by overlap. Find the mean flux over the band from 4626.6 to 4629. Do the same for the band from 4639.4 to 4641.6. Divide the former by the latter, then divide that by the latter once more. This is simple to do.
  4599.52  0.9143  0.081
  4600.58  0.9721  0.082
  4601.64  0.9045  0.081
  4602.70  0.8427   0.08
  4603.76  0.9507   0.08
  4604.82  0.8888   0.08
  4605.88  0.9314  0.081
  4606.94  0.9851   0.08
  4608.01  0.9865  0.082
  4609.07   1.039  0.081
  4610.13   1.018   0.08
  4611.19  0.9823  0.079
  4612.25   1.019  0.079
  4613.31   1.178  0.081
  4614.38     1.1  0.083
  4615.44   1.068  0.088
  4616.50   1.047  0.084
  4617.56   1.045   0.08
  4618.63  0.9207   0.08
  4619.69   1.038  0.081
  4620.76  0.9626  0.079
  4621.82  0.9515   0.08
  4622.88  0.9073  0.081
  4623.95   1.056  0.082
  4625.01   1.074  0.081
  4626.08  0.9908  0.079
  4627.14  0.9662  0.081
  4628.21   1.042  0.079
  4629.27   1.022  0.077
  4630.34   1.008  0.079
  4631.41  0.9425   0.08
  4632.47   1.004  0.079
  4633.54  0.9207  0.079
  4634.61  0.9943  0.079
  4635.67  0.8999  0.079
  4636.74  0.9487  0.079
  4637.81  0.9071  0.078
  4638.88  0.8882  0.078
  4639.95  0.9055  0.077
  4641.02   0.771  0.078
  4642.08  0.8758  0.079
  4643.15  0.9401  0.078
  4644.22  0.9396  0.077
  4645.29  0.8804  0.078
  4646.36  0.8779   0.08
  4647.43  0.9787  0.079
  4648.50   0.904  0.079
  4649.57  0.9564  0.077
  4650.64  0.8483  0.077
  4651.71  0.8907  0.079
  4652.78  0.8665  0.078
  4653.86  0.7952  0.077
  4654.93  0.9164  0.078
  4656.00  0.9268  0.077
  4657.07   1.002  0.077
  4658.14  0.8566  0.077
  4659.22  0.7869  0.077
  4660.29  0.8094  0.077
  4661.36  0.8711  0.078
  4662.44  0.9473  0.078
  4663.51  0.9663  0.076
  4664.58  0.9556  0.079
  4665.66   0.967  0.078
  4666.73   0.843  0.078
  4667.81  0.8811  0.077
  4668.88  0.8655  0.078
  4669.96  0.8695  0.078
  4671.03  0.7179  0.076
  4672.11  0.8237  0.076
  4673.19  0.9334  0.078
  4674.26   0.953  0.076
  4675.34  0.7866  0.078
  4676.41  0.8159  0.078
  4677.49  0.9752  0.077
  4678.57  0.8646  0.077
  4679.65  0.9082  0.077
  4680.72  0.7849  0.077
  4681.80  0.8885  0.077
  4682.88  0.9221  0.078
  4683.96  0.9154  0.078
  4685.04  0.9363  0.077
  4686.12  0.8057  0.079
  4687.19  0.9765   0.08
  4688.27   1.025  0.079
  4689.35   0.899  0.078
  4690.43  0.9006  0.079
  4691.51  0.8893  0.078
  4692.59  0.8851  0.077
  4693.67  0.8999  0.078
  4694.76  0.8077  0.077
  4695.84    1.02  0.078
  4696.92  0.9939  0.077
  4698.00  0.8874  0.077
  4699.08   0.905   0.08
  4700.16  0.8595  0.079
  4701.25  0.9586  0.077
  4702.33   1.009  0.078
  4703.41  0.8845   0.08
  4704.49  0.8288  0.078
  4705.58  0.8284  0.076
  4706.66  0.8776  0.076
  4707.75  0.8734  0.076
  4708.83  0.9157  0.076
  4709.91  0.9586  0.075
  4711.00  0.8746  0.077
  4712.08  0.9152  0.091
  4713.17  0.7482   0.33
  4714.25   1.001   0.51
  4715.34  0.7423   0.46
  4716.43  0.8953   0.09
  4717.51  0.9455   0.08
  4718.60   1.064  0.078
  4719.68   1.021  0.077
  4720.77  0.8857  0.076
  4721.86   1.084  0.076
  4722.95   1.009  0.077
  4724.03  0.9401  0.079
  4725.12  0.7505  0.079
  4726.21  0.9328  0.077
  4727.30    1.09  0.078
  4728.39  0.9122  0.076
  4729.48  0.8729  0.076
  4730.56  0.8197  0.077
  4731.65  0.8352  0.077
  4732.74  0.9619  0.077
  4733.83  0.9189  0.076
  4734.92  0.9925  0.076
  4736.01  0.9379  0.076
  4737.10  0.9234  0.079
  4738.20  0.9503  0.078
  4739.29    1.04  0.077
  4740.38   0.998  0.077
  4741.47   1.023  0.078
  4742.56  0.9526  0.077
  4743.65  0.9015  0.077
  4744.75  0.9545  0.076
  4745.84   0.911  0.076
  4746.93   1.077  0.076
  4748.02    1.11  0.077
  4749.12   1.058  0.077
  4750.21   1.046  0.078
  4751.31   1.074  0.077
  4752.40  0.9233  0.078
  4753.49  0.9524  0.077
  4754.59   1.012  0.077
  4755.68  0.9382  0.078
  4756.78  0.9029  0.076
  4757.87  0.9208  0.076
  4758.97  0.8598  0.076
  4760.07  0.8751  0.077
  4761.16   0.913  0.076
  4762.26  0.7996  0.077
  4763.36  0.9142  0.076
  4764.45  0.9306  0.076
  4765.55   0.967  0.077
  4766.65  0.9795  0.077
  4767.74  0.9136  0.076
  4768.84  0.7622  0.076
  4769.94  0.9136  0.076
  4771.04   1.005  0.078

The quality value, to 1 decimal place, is 1.4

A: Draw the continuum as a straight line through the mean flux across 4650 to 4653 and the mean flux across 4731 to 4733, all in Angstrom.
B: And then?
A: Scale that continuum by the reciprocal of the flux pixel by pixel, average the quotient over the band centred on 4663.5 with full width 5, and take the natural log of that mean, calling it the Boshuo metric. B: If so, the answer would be -0.07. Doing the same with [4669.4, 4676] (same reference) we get 0.04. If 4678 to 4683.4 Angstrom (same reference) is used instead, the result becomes 0.01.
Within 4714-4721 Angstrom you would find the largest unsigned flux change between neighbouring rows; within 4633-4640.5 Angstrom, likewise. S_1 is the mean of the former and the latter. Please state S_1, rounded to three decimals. 0.177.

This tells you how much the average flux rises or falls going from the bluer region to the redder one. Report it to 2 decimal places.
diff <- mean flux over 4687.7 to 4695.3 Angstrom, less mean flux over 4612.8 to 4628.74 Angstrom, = -0.12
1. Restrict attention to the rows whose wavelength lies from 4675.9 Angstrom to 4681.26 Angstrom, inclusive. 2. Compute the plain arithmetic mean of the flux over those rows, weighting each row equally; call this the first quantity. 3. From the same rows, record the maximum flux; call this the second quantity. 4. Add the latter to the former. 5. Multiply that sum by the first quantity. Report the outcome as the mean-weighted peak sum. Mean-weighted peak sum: 1.6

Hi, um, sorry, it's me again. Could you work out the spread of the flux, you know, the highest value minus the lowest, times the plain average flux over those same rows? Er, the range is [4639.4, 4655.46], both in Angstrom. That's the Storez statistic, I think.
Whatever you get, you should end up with 0.18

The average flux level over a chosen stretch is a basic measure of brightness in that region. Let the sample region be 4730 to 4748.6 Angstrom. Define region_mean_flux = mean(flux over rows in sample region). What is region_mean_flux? 0.96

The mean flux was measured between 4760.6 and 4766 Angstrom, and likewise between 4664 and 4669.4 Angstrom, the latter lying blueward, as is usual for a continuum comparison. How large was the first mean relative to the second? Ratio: 1.00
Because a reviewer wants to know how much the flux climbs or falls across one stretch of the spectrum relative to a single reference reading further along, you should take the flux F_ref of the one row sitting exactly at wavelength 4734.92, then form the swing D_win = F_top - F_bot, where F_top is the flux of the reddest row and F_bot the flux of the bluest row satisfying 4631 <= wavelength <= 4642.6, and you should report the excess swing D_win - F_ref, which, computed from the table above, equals -1.1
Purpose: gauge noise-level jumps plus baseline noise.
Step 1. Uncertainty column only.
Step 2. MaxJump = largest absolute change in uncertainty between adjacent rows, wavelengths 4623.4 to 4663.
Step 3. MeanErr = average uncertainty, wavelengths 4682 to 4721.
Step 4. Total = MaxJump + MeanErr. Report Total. 0.11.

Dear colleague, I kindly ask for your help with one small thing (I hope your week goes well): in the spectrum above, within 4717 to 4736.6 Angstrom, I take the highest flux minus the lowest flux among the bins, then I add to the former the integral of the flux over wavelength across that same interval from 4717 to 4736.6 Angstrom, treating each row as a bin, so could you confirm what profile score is 18.8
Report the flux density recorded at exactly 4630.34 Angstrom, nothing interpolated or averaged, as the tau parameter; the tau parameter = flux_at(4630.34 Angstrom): 1.008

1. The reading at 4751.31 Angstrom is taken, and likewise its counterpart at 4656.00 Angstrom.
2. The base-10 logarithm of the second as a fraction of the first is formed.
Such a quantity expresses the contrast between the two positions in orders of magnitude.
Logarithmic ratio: -0.06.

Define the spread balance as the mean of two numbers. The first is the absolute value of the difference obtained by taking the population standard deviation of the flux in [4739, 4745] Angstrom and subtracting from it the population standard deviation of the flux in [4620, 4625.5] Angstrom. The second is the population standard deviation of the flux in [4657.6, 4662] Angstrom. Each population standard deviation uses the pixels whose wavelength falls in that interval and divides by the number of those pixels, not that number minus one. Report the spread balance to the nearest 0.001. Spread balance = 0.026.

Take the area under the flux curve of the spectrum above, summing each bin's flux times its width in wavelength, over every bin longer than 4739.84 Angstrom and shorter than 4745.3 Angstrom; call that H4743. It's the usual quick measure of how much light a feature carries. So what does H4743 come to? 5.3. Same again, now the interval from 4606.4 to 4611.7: 5.3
